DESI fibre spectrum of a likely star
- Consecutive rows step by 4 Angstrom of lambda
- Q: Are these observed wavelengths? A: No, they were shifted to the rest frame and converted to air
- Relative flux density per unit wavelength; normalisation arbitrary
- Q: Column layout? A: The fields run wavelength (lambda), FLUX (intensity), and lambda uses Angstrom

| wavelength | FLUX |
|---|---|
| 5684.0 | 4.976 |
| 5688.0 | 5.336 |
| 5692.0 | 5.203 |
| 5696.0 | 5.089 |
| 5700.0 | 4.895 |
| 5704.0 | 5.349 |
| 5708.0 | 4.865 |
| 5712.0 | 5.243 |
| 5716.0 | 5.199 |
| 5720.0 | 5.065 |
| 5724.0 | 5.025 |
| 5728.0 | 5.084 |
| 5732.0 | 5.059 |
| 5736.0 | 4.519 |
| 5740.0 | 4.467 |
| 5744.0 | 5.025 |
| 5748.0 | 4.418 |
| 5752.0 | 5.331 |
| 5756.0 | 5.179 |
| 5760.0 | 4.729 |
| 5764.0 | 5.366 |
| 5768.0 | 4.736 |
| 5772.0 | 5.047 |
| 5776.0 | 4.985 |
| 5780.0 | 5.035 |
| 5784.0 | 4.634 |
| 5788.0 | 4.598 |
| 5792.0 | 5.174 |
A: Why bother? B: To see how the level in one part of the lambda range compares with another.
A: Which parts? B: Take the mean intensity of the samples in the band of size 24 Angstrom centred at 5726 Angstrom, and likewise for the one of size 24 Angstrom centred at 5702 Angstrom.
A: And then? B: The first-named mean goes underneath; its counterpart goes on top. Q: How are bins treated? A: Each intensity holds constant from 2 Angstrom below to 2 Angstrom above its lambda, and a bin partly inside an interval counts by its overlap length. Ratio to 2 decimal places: 1.02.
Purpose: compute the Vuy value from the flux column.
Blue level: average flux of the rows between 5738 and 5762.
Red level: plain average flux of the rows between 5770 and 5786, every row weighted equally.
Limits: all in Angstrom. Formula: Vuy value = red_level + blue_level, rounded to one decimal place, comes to 9.8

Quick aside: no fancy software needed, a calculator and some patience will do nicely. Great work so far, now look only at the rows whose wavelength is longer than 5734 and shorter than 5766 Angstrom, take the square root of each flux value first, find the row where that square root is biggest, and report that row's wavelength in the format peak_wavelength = 5764.0 Angstrom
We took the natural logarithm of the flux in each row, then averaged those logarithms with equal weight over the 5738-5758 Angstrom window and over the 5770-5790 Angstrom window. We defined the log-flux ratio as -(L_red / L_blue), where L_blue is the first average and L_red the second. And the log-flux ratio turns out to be -1.00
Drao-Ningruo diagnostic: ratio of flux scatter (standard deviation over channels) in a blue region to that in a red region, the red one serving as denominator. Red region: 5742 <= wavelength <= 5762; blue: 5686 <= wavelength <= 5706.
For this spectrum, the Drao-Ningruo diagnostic 0.52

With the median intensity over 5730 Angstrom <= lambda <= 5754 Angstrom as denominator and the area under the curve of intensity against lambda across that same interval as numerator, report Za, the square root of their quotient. 4.91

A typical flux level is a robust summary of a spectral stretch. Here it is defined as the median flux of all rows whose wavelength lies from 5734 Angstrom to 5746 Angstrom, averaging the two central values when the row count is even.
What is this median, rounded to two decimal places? 4.52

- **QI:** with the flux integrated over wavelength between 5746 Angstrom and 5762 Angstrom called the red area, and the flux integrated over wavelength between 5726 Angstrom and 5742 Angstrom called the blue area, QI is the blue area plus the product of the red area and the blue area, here 6093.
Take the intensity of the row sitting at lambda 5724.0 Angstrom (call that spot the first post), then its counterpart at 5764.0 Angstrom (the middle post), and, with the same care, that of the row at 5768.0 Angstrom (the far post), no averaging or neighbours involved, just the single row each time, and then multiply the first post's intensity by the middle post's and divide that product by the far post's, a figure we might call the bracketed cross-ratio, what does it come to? 5.69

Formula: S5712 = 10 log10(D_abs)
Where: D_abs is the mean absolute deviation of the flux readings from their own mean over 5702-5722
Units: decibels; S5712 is -8.4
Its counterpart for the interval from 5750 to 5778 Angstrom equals -6.9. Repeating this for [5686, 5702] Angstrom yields -8.6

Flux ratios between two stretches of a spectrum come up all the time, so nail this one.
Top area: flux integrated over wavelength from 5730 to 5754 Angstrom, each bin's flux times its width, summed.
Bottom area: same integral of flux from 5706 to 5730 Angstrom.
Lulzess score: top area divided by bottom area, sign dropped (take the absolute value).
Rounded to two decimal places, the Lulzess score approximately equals 0.95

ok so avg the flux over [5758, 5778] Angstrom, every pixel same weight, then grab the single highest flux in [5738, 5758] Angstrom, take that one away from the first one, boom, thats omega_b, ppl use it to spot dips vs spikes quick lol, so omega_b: -0.358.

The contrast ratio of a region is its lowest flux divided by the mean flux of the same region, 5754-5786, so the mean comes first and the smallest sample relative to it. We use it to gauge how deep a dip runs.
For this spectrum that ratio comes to 0.934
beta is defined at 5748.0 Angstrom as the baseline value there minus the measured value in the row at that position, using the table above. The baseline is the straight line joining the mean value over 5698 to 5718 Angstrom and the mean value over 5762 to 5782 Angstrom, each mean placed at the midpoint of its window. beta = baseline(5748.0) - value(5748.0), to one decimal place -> 0.6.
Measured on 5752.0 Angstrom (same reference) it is -0.3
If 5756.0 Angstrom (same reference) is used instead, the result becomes -0.1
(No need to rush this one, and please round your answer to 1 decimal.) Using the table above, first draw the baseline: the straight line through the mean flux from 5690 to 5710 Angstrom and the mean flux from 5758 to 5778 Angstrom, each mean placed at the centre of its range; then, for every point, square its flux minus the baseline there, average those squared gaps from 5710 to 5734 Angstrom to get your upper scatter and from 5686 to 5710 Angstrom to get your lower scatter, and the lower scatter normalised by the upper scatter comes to 3.8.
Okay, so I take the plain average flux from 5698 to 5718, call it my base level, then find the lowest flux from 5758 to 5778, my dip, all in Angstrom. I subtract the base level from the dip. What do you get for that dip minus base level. -0.38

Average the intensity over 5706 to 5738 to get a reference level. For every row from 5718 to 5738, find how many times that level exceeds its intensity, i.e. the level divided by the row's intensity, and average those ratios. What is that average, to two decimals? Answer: 1.01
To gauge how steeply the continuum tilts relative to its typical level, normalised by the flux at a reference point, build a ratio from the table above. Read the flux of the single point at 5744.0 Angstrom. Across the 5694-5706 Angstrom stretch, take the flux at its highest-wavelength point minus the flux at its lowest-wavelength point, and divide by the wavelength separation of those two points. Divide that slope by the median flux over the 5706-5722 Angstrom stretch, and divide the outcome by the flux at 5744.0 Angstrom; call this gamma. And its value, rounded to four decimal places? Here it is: 0.0013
